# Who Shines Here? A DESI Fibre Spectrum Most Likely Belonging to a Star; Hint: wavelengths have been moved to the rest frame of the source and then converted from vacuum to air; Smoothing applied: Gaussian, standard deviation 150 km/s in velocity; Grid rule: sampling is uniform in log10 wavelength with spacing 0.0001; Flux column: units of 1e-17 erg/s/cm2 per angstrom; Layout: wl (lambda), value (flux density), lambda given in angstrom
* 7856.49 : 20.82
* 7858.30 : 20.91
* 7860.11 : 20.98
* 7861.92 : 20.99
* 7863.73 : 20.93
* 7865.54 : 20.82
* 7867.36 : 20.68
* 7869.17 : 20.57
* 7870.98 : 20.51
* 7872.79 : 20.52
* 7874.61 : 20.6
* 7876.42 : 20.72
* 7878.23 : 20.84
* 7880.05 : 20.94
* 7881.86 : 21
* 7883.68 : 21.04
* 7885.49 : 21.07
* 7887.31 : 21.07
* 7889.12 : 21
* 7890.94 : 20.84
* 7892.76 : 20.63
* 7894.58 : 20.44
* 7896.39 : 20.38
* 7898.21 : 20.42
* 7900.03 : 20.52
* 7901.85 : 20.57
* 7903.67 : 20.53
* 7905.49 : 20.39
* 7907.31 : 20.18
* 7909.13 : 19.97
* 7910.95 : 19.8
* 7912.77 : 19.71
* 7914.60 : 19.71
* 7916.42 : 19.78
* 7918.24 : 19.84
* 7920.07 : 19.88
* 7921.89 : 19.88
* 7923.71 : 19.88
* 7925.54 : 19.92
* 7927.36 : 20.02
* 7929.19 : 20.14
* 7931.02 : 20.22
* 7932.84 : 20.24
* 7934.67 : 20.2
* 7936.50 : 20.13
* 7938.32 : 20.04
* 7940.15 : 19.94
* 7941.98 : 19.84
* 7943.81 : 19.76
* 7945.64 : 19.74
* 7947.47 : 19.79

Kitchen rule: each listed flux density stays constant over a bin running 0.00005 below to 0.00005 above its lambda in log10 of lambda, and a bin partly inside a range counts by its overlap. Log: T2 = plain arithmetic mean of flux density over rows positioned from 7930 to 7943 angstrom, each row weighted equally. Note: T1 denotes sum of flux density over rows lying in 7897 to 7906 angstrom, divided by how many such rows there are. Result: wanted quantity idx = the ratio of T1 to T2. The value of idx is 1.02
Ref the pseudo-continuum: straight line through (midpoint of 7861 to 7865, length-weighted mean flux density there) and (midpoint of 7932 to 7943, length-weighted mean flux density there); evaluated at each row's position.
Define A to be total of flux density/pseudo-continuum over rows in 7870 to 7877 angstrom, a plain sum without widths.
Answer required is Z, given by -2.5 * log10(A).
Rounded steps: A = 4.0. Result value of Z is -1.5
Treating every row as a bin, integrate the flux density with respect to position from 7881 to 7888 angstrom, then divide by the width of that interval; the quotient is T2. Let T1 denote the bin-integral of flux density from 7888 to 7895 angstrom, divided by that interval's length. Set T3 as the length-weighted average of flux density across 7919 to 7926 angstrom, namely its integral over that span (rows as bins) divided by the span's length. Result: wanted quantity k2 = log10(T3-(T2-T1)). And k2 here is 1.292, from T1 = 20.8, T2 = 21.0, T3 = 19.9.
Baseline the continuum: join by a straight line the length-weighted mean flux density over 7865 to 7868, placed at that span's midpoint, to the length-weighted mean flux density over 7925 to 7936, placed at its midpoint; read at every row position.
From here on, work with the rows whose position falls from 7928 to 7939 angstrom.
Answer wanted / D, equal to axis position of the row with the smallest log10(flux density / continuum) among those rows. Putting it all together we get 7938.32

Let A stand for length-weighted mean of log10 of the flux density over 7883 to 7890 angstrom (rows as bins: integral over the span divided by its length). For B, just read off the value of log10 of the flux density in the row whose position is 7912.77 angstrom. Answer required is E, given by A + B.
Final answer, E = 2.62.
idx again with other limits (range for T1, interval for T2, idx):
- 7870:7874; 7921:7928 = 1.03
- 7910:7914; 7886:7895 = 0.95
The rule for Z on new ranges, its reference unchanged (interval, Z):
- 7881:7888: -1.5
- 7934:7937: -0.8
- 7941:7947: -1.2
